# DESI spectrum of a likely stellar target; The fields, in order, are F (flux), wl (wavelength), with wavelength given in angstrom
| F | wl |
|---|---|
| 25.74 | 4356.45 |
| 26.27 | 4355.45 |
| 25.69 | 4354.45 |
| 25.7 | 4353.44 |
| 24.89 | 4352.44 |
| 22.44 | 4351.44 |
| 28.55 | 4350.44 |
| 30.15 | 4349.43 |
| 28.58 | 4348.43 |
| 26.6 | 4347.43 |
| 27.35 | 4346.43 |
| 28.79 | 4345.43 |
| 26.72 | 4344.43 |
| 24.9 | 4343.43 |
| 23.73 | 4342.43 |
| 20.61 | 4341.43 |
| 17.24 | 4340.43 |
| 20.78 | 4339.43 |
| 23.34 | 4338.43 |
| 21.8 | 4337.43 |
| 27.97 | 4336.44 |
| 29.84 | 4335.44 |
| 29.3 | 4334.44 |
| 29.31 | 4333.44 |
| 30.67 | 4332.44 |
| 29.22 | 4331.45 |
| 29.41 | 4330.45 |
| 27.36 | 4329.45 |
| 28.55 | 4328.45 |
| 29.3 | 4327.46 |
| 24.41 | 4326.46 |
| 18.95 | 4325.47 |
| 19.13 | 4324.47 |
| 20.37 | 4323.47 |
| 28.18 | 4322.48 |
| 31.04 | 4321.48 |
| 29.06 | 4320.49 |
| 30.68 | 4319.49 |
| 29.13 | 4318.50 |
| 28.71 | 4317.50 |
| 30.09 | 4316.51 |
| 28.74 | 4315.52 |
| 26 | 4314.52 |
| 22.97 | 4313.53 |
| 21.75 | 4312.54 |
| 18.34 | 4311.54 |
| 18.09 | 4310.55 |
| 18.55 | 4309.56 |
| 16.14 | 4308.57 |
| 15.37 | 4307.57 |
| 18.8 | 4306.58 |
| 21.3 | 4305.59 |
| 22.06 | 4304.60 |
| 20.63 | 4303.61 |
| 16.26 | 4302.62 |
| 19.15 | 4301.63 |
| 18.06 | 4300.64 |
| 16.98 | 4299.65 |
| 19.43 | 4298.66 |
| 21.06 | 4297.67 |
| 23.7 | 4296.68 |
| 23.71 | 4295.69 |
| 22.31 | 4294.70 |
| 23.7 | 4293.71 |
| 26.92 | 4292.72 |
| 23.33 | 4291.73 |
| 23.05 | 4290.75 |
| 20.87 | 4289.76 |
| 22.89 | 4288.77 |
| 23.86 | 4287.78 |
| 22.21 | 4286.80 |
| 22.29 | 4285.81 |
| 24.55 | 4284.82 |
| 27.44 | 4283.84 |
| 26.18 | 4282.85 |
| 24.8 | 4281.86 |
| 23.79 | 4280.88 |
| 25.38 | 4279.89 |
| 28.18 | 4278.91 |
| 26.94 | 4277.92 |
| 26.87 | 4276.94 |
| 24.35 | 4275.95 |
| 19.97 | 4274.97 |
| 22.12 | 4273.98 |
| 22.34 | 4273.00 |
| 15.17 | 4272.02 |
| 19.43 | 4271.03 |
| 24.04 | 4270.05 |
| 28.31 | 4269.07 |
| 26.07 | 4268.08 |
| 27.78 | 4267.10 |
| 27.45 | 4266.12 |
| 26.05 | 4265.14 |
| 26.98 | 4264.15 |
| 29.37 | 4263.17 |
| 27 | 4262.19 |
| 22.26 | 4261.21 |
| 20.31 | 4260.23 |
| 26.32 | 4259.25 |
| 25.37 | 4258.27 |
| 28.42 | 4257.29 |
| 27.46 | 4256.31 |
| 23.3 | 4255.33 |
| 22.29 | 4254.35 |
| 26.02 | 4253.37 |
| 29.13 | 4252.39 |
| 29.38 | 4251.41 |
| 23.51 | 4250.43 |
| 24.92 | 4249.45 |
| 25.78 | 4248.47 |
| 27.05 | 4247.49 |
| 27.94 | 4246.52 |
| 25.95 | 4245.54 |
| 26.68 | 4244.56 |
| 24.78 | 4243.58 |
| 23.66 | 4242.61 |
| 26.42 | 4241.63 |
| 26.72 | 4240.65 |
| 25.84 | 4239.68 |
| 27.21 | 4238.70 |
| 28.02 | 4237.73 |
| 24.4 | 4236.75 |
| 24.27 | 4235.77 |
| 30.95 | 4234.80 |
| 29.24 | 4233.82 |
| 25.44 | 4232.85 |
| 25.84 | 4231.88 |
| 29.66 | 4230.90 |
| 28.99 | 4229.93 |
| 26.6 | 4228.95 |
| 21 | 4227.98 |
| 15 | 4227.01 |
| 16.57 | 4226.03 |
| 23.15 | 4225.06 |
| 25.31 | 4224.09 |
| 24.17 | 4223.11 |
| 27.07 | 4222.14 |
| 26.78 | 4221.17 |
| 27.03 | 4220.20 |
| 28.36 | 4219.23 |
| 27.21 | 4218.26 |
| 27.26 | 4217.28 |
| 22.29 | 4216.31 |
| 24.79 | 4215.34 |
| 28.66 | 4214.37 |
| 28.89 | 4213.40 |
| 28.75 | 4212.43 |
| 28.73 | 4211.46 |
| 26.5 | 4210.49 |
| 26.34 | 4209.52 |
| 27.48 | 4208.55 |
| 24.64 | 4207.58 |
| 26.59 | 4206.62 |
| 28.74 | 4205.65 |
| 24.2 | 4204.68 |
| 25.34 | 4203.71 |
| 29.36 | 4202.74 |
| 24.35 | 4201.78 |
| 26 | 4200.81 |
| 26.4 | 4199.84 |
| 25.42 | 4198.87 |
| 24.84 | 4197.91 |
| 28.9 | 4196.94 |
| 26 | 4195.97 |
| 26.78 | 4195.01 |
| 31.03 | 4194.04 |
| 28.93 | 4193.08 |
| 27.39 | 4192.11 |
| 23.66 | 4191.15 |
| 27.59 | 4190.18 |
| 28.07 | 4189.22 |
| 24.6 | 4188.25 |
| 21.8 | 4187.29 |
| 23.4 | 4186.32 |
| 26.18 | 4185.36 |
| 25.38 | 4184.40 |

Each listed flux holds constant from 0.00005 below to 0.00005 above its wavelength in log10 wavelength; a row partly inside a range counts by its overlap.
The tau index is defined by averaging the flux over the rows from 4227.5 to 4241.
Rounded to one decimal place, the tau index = 26.7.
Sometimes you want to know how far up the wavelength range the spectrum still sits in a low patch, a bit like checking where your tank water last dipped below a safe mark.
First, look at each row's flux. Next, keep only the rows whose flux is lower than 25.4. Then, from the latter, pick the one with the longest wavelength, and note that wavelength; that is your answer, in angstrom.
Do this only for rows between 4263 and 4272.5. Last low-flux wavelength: 4272.02 angstrom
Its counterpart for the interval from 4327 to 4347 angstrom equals 4343.43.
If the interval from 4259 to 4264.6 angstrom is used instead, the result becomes 4261.21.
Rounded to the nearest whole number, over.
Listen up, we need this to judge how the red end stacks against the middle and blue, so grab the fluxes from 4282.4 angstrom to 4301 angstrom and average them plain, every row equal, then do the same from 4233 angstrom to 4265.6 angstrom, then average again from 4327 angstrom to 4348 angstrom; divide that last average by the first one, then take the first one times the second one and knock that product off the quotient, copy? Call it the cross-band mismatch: -594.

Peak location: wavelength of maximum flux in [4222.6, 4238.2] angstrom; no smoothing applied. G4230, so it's 4234.80 angstrom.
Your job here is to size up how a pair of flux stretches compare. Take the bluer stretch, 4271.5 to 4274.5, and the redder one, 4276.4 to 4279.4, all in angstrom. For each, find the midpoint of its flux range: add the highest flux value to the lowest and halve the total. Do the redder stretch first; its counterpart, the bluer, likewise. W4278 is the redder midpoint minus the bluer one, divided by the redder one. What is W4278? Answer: 0.32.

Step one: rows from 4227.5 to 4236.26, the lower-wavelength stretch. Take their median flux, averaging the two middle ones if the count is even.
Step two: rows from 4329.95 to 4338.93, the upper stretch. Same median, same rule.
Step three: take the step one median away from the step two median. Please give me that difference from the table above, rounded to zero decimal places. 3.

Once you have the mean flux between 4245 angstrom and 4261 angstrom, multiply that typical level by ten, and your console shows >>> 258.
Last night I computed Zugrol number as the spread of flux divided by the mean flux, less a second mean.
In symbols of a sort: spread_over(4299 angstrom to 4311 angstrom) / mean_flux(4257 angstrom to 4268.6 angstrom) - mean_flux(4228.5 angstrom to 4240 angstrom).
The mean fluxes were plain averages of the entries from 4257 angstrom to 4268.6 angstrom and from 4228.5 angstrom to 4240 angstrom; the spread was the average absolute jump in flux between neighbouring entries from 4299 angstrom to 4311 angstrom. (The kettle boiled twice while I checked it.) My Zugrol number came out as -27.1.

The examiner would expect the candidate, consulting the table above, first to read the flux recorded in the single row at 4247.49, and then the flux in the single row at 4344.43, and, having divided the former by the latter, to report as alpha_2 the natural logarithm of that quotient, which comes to 0.012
